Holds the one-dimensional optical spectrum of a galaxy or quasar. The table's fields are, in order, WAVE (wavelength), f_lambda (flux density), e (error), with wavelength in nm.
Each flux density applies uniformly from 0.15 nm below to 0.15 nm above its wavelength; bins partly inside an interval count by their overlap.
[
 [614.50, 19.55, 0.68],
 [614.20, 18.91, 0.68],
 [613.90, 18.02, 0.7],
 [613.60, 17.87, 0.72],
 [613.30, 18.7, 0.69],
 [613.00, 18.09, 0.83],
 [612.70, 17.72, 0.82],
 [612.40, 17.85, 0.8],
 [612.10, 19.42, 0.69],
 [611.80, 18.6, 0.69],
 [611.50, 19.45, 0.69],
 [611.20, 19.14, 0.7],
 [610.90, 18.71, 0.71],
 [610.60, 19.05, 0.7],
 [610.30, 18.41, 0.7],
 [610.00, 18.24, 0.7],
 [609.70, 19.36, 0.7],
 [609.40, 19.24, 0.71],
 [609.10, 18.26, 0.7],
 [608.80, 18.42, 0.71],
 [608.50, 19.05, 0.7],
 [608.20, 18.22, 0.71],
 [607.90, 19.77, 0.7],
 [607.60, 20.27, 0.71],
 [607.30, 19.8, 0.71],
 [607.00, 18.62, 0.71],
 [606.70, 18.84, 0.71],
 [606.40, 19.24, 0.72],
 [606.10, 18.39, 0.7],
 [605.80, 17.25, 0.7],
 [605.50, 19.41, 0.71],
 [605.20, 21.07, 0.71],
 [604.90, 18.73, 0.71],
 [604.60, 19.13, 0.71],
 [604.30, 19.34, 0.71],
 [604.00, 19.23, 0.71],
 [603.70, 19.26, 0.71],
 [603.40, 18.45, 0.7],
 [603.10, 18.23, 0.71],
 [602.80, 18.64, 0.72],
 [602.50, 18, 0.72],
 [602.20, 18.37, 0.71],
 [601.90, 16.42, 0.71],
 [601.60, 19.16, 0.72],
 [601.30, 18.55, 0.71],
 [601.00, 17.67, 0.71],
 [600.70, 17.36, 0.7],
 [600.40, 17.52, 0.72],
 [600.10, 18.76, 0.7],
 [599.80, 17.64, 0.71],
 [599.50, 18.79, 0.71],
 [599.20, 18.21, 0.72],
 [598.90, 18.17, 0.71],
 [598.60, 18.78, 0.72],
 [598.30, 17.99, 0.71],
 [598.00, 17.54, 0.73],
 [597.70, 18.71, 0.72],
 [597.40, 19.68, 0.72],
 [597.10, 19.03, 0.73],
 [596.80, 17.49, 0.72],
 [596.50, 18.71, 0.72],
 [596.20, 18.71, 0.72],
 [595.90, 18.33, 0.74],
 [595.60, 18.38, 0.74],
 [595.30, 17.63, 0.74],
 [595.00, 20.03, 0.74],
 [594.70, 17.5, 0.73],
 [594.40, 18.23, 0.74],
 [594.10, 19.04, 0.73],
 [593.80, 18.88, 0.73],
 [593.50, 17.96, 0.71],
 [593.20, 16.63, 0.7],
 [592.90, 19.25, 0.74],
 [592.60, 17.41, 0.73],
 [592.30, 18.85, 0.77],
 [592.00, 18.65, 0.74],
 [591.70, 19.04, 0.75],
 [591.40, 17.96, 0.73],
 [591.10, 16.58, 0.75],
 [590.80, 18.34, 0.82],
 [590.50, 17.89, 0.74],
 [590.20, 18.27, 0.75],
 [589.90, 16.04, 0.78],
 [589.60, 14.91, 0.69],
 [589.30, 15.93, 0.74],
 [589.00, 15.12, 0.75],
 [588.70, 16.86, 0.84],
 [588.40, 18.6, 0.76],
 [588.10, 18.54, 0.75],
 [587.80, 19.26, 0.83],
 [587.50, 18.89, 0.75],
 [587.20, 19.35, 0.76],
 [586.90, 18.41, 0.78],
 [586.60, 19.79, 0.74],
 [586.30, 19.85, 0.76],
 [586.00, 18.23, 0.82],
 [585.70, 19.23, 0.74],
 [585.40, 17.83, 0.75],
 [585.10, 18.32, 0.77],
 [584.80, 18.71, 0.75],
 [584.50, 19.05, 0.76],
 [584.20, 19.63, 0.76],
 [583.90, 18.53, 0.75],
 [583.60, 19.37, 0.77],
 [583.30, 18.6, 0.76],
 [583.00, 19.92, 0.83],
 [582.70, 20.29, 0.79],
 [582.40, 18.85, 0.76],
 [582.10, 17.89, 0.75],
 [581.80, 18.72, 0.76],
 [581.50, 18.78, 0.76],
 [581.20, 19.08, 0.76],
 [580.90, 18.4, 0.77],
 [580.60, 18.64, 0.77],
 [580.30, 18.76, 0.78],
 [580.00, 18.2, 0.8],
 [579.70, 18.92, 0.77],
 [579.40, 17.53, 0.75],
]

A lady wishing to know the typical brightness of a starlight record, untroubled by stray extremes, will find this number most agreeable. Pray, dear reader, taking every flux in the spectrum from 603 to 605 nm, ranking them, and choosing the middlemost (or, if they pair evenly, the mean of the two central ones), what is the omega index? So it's 19.1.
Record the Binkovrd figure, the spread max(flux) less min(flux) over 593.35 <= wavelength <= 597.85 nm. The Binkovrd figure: 2.5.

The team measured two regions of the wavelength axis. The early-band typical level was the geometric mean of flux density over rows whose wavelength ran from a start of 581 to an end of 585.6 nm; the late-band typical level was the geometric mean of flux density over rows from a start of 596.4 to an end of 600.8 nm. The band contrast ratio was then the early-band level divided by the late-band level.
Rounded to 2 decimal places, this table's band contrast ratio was 1.03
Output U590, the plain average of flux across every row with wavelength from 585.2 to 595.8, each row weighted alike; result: 18.1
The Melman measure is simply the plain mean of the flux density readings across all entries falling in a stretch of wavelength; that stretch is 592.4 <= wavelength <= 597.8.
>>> 18.4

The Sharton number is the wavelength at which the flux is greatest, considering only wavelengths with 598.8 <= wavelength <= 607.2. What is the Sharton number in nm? 605.20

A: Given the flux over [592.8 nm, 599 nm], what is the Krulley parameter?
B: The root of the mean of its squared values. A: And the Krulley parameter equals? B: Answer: 18.4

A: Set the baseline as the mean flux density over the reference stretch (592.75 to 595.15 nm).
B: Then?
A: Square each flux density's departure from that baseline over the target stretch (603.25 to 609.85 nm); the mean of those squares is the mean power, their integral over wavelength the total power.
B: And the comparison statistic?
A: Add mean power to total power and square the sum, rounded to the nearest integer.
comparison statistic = 56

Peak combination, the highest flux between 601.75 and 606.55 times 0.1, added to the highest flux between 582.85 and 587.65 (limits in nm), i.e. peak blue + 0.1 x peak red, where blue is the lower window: 22.0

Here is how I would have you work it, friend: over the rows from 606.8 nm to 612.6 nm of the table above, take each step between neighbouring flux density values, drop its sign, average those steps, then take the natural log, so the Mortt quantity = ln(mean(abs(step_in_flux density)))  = -0.35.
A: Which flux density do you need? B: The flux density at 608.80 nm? 18.42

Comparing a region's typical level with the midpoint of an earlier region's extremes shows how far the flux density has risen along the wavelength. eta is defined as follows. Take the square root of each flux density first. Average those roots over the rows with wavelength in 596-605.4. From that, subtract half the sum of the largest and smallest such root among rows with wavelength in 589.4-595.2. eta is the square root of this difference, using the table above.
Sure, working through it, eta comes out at 0.36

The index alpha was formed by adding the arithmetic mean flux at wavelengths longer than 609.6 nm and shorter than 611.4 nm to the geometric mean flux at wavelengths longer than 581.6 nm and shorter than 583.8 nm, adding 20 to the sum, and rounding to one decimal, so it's 57.9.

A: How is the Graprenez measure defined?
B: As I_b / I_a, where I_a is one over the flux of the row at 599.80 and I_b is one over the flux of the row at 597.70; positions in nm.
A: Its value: 0.94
